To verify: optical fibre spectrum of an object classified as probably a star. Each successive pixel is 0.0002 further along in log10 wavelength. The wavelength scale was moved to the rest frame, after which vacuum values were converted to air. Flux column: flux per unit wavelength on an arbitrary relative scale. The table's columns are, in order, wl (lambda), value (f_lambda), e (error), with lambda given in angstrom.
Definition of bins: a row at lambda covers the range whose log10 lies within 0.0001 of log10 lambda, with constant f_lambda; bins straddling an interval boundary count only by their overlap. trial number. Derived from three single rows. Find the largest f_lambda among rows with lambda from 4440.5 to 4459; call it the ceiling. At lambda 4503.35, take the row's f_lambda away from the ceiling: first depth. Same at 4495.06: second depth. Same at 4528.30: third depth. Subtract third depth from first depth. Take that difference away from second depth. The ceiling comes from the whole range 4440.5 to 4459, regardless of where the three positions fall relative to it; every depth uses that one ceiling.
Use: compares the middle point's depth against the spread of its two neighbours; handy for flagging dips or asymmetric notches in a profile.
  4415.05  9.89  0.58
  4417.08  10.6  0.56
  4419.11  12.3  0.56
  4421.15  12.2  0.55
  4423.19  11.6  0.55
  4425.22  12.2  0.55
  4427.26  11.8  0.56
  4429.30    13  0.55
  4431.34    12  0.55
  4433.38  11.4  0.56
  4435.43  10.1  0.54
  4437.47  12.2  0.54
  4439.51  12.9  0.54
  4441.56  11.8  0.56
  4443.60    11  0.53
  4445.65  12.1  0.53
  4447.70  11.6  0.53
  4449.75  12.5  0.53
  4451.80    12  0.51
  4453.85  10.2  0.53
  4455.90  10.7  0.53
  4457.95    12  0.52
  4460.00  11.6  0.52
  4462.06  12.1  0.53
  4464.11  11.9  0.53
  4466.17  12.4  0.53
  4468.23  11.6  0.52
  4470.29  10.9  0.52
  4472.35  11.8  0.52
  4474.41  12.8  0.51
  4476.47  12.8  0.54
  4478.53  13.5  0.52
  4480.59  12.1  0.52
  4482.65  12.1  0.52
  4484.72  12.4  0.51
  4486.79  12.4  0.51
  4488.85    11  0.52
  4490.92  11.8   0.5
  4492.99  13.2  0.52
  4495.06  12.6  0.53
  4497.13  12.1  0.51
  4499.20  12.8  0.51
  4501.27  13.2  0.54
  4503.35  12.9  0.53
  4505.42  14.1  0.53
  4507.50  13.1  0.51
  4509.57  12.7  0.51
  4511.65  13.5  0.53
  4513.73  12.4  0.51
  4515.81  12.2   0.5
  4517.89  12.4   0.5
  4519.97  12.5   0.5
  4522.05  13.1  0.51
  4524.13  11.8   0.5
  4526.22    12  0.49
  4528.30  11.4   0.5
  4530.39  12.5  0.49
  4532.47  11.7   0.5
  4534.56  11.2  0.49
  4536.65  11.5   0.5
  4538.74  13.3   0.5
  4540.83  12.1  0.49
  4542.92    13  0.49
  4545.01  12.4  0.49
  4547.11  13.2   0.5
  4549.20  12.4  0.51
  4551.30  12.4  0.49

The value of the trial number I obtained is 1.4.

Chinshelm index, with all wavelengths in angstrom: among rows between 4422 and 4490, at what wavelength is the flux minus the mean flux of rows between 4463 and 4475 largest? 4478.53 angstrom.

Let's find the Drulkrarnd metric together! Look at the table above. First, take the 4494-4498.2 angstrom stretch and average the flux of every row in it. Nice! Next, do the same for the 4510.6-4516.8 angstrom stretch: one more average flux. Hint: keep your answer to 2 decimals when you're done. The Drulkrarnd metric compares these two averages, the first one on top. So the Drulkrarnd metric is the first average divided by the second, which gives 0.97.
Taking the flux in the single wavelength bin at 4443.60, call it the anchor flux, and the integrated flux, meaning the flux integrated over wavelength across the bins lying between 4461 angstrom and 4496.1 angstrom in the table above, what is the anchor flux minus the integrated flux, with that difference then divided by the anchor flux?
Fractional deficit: -38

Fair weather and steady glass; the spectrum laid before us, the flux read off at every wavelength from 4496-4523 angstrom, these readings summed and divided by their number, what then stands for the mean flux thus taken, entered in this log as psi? 12.8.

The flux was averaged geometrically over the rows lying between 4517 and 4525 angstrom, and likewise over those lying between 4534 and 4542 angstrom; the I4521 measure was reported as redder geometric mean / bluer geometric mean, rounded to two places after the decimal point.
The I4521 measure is 0.96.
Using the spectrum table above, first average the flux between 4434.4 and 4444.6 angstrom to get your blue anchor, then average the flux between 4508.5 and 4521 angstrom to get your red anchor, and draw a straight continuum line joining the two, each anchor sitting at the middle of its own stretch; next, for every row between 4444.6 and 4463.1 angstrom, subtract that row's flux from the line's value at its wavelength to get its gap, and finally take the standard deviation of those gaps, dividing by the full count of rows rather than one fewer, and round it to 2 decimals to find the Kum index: 0.71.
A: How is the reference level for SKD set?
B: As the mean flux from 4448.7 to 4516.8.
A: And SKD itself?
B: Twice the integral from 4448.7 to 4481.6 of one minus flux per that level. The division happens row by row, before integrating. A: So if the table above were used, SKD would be 1.9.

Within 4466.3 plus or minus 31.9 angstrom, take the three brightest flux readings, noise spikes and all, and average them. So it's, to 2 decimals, 13.20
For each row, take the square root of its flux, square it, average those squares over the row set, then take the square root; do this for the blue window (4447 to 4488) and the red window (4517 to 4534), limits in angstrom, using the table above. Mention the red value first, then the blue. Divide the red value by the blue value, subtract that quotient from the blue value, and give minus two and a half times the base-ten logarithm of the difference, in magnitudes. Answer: -0.973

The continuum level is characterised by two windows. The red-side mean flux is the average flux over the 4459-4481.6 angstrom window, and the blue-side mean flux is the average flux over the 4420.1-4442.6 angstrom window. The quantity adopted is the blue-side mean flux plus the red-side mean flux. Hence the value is 24.1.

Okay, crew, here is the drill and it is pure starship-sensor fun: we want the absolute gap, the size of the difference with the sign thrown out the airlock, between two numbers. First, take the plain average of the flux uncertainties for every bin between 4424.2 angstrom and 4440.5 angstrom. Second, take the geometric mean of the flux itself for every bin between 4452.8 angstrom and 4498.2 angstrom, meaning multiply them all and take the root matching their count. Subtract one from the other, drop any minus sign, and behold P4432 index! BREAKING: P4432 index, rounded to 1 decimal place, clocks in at 11.4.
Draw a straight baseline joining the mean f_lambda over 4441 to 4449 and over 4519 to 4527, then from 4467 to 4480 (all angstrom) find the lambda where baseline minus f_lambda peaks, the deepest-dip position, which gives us 4470.29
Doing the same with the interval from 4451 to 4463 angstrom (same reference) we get 4453.85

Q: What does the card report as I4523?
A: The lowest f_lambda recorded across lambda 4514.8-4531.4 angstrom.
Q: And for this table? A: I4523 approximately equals 11.4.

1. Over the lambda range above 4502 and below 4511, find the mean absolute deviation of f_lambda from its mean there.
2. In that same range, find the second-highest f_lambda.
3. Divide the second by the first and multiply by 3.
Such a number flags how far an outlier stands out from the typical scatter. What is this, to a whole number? 87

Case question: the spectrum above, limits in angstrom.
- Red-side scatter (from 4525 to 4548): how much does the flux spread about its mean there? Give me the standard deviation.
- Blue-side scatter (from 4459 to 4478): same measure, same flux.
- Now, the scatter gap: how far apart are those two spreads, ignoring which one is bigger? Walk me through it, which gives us 0.12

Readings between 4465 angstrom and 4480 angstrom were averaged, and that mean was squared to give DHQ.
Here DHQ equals 150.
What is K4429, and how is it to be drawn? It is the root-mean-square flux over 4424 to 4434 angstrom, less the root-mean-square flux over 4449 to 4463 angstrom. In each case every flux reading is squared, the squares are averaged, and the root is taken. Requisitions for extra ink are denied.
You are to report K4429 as 0.5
